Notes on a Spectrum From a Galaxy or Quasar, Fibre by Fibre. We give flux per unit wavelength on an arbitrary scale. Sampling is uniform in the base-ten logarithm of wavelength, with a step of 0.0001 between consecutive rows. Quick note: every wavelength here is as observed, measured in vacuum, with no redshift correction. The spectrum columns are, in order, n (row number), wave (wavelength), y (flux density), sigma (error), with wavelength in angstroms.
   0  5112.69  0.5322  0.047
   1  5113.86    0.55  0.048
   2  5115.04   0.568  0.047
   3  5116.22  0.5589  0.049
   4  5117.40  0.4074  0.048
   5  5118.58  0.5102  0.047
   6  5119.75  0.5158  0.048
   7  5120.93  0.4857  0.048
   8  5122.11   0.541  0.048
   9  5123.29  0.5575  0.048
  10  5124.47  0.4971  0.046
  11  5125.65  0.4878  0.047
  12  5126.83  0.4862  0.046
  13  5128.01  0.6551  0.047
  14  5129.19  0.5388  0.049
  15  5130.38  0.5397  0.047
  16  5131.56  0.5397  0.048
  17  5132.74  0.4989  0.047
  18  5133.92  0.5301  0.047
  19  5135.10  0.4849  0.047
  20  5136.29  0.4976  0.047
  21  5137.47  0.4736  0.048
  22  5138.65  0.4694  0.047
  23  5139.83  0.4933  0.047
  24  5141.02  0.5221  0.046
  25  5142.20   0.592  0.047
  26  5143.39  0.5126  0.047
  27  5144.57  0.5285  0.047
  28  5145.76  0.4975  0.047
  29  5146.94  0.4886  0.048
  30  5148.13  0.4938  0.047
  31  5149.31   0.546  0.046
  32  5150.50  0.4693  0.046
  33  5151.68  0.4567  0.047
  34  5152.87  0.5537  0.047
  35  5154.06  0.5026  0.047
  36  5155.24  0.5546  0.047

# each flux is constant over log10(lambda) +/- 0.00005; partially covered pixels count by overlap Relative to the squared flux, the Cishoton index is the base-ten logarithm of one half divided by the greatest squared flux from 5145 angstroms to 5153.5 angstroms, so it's 0.21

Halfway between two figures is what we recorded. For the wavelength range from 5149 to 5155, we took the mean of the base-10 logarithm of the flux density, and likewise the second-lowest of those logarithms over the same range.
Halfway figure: -0.313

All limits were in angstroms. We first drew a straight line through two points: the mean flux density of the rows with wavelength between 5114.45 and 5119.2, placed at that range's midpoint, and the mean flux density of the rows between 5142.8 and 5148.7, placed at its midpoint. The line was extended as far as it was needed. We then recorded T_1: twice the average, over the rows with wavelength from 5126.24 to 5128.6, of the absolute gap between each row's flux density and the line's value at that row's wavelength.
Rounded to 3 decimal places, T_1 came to 0.169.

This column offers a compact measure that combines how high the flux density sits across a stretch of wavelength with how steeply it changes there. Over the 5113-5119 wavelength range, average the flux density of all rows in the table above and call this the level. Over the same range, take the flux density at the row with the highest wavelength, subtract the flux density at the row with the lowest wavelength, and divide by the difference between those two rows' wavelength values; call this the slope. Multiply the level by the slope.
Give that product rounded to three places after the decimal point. -0.004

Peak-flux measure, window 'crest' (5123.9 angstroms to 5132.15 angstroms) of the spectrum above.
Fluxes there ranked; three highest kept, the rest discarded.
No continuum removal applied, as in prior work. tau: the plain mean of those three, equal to 0.58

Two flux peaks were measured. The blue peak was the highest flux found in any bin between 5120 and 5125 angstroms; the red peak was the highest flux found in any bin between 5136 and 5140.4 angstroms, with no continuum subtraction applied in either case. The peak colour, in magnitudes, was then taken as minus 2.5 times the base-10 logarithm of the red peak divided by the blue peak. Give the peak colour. 0.12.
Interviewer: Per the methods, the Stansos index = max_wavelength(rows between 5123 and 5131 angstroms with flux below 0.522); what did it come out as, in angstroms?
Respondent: 5126.83 angstroms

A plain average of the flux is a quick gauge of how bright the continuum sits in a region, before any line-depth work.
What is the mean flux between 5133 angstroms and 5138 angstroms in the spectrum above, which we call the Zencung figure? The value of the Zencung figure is 0.497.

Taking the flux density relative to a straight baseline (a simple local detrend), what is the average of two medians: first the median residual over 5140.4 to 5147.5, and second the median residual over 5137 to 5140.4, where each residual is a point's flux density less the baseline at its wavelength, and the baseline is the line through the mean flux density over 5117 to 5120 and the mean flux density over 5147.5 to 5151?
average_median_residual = 0.000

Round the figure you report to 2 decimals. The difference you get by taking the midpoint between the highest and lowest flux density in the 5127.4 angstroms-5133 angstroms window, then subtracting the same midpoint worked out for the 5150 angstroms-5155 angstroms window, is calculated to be 0.07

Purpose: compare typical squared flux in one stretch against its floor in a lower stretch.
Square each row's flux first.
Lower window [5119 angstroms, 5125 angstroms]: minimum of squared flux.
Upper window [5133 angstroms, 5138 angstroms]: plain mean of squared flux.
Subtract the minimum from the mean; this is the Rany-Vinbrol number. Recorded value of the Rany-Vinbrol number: 0.011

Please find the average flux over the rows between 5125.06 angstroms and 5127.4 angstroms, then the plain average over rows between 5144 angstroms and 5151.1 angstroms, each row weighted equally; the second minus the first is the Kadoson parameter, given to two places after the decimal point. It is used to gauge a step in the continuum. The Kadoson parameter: 0.02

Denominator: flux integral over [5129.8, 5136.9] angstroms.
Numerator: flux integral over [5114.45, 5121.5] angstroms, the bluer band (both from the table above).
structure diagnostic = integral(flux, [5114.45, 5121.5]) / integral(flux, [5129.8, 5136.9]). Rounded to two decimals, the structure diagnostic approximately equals 0.98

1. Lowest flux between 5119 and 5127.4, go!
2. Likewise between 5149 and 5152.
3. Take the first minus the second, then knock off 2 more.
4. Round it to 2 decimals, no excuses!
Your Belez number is -1.97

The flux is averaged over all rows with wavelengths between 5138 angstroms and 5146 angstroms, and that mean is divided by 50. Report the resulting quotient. 0.0103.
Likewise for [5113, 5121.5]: 0.0103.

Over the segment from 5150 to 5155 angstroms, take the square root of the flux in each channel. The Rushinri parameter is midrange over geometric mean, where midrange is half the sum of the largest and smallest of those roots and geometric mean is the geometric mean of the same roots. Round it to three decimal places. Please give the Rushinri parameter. 1.010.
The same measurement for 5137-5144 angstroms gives 1.019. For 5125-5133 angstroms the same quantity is 1.032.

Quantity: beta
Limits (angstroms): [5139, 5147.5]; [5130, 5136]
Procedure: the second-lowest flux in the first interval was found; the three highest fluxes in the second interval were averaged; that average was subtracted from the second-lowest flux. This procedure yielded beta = -0.043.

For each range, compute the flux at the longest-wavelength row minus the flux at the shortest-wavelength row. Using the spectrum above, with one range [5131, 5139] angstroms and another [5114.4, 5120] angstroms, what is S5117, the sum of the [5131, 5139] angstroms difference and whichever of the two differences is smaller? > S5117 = -0.14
